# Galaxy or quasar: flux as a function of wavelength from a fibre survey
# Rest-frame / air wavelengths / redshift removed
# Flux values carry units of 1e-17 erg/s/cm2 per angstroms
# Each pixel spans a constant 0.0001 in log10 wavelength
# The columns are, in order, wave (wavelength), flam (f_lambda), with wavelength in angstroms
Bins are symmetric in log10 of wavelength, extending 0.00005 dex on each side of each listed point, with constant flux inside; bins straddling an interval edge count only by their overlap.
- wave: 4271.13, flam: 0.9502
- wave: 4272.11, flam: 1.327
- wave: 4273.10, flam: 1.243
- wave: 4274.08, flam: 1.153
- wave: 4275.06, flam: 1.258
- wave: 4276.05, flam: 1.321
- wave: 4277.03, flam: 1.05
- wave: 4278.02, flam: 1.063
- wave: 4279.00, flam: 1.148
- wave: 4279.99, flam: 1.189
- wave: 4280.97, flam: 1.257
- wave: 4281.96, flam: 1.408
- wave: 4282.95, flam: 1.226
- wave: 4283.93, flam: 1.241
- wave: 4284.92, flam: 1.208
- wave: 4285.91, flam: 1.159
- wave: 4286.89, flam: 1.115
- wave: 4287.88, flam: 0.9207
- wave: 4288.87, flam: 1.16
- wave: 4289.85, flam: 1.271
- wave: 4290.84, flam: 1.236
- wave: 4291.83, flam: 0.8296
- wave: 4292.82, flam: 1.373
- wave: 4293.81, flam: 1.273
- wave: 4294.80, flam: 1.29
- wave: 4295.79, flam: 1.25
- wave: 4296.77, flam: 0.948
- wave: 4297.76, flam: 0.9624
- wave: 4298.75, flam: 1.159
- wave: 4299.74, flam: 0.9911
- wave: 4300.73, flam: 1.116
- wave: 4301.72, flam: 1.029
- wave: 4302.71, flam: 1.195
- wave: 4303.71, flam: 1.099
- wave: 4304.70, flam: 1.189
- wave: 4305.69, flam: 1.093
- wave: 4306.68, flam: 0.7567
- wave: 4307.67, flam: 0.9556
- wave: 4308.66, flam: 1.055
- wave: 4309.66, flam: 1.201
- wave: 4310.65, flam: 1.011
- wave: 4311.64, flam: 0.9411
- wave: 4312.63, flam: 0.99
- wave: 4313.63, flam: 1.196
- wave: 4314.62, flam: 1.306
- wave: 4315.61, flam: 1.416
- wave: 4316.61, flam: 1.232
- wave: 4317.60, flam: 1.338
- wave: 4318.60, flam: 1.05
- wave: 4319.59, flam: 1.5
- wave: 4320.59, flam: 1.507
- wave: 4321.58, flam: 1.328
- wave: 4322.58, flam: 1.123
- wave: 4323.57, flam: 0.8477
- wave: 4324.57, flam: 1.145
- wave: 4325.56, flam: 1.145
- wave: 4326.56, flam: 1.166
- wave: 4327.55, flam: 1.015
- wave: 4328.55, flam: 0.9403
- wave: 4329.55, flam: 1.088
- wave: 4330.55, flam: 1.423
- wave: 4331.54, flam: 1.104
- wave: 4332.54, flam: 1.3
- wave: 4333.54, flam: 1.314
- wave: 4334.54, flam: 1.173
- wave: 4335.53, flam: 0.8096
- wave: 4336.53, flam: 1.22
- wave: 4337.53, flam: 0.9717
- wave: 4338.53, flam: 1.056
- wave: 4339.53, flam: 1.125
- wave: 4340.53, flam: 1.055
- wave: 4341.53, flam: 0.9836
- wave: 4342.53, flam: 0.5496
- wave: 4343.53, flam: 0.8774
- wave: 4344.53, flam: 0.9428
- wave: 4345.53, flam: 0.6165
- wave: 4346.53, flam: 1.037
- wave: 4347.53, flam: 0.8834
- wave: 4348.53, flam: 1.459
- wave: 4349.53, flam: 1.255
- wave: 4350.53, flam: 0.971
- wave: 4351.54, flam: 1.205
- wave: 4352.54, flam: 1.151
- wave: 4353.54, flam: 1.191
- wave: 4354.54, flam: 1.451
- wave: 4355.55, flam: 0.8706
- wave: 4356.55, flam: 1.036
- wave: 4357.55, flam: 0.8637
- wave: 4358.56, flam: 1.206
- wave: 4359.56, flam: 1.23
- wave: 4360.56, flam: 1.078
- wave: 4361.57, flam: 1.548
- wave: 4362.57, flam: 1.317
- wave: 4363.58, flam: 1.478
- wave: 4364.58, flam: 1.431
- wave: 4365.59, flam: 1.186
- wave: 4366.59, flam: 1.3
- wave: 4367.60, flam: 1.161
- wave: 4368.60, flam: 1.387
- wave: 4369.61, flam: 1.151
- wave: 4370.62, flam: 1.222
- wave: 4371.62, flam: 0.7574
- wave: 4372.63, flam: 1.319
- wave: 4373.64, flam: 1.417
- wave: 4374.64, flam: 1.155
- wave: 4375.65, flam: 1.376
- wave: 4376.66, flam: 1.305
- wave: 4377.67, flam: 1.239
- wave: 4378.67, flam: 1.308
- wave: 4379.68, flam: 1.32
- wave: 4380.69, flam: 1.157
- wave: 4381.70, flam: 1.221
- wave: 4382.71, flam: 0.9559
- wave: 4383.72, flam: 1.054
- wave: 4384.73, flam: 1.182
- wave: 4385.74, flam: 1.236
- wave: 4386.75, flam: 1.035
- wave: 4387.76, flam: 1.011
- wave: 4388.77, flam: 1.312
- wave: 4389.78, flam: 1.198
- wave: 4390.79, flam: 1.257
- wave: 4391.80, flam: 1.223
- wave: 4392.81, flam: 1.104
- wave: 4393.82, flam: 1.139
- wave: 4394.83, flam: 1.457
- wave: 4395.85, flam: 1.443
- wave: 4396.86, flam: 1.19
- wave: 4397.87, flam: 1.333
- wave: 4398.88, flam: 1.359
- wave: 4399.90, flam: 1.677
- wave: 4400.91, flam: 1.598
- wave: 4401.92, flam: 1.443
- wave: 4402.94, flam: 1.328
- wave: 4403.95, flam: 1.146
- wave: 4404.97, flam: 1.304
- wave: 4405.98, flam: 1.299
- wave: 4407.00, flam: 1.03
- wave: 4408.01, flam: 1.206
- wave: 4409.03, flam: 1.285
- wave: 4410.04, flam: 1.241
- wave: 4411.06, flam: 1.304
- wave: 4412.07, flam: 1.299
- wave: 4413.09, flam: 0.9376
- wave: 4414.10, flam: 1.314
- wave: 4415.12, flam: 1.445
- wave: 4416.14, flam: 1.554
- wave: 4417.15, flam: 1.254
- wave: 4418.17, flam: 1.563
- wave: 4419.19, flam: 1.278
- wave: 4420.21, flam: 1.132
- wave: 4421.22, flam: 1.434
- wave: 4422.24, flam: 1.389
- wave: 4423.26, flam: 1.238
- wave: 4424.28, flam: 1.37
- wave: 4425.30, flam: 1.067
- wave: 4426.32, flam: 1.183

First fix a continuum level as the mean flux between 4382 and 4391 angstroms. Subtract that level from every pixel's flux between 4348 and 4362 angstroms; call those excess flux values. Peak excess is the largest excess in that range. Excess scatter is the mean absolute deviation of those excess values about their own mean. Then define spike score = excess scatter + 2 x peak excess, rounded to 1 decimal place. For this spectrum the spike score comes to 1.0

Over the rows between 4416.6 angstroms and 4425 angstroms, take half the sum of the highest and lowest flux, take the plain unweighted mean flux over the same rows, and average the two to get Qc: 1.34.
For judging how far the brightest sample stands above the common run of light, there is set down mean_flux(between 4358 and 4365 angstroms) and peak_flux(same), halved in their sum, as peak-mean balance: 1.44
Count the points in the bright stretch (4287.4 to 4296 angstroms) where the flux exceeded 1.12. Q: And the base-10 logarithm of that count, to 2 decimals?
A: 0.85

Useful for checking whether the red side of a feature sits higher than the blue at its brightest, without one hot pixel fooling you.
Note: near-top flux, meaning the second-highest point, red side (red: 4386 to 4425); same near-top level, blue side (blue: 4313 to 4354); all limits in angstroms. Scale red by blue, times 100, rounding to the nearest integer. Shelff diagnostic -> 107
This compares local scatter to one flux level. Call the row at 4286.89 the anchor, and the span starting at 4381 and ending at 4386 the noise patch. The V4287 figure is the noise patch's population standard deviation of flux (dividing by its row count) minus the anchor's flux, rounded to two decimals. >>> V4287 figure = -1.01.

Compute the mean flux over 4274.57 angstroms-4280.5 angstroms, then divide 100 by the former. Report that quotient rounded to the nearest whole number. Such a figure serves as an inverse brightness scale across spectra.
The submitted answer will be 85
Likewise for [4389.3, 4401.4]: 75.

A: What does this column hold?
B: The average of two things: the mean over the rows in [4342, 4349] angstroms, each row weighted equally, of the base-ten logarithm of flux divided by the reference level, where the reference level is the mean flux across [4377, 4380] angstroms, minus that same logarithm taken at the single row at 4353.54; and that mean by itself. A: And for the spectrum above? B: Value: -0.15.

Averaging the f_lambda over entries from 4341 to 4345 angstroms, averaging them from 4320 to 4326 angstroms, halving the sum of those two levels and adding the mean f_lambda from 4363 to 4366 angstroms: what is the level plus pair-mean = 2.38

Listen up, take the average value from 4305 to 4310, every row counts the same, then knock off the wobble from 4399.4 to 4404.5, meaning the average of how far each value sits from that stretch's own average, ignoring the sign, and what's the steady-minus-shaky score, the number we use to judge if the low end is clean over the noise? 0.85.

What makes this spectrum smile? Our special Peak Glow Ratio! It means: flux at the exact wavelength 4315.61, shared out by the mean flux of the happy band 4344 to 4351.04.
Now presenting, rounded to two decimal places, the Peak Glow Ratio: 1.38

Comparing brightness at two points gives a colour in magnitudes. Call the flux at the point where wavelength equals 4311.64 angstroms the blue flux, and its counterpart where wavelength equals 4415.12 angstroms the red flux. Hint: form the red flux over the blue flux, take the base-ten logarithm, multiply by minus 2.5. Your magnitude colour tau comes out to -0.47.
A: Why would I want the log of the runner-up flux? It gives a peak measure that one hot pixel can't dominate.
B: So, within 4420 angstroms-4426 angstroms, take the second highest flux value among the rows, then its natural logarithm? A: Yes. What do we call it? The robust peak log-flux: 0.33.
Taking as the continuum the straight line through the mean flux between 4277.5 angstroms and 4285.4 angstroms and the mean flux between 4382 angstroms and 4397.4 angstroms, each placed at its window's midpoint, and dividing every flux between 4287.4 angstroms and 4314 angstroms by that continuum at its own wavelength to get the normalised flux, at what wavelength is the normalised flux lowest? 4306.68 angstroms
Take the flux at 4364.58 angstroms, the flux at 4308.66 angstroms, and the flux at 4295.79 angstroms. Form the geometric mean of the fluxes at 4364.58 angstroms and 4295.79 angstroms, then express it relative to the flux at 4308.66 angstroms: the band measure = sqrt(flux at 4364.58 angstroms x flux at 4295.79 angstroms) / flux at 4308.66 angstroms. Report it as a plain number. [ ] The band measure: 1.27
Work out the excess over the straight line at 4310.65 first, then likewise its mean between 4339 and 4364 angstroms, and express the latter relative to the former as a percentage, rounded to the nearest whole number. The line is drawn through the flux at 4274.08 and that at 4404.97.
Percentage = 80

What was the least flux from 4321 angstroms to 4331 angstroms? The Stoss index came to 0.8477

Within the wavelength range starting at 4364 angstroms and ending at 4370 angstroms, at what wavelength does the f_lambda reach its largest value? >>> 4364.58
